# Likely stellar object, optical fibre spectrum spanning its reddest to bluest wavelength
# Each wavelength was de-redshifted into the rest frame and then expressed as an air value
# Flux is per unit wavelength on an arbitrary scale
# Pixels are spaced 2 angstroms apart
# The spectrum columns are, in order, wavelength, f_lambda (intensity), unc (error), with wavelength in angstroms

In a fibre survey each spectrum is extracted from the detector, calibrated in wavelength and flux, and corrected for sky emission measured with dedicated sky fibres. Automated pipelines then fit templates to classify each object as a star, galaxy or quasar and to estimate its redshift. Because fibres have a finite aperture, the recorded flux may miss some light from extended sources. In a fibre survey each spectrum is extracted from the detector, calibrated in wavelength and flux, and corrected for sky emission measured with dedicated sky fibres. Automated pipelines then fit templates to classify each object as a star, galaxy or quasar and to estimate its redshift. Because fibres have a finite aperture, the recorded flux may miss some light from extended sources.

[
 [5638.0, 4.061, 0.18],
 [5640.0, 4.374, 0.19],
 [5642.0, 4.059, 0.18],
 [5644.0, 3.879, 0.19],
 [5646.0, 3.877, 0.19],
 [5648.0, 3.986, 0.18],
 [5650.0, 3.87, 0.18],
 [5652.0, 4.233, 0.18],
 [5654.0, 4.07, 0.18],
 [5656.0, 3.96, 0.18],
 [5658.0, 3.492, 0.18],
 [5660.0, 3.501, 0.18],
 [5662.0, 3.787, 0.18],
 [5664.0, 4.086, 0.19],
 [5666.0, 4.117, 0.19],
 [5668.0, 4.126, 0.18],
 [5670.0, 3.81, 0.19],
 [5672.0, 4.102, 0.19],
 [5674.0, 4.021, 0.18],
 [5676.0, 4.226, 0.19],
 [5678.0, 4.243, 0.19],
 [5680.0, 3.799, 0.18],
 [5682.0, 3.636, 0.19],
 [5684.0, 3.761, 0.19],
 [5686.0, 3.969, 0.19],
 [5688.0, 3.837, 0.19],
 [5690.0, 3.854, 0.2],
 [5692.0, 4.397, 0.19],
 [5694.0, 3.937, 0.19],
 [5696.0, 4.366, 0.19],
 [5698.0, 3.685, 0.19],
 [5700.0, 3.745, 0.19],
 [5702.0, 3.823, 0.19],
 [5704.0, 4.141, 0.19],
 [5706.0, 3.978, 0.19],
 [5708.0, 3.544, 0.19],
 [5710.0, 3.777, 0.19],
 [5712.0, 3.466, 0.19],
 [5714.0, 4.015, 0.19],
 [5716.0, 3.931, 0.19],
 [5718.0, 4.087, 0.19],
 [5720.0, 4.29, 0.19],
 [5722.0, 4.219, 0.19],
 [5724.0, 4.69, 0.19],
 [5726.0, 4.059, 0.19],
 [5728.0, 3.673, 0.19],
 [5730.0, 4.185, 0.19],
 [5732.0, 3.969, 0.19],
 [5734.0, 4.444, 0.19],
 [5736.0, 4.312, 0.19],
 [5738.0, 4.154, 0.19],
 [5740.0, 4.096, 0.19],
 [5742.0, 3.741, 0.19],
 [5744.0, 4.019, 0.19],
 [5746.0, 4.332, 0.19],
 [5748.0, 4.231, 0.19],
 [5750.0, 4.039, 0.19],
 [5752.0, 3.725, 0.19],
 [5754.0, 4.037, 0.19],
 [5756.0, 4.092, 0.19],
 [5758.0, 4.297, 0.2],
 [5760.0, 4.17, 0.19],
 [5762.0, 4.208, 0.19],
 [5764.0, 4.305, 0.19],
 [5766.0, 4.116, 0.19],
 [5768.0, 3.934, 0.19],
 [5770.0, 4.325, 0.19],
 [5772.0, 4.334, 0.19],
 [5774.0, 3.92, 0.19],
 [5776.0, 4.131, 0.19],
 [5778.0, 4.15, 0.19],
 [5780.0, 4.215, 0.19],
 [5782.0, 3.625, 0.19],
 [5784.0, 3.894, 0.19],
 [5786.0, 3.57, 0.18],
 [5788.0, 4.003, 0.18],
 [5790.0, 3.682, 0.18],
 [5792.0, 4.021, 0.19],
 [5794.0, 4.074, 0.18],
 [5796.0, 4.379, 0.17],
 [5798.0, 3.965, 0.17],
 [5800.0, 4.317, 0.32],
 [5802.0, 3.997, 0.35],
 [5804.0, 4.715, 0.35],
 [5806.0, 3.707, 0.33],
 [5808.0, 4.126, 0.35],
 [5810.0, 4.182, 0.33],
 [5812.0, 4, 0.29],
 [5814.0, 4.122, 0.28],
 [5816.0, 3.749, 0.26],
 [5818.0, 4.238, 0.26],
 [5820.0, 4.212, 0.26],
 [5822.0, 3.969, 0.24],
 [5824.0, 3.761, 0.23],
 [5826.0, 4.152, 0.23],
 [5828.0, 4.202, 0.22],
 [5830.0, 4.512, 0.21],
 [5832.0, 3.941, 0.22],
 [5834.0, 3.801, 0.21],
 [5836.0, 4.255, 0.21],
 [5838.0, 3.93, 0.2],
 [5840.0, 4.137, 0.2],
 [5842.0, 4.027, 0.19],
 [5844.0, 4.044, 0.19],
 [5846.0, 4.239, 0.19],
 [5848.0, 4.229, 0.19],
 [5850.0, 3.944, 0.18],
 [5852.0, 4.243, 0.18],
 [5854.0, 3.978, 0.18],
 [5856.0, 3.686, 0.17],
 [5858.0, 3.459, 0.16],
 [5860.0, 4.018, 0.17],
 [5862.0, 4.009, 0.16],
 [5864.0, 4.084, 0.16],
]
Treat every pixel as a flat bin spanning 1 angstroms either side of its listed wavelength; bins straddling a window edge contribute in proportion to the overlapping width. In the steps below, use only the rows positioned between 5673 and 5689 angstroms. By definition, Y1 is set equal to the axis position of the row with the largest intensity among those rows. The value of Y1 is 5678.0 angstroms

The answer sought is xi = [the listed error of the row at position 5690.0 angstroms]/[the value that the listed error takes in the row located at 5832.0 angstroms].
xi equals 0.91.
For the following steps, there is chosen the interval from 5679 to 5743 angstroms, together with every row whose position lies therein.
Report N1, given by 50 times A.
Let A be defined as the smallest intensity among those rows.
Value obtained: 173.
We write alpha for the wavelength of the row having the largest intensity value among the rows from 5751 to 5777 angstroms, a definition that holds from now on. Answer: 5772.0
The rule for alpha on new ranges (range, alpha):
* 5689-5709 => 5692.0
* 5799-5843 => 5804.0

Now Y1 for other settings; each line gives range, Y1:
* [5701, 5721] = 5720.0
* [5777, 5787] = 5780.0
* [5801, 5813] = 5804.0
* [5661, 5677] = 5676.0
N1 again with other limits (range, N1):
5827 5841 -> 190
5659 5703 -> 175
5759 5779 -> 196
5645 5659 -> 175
